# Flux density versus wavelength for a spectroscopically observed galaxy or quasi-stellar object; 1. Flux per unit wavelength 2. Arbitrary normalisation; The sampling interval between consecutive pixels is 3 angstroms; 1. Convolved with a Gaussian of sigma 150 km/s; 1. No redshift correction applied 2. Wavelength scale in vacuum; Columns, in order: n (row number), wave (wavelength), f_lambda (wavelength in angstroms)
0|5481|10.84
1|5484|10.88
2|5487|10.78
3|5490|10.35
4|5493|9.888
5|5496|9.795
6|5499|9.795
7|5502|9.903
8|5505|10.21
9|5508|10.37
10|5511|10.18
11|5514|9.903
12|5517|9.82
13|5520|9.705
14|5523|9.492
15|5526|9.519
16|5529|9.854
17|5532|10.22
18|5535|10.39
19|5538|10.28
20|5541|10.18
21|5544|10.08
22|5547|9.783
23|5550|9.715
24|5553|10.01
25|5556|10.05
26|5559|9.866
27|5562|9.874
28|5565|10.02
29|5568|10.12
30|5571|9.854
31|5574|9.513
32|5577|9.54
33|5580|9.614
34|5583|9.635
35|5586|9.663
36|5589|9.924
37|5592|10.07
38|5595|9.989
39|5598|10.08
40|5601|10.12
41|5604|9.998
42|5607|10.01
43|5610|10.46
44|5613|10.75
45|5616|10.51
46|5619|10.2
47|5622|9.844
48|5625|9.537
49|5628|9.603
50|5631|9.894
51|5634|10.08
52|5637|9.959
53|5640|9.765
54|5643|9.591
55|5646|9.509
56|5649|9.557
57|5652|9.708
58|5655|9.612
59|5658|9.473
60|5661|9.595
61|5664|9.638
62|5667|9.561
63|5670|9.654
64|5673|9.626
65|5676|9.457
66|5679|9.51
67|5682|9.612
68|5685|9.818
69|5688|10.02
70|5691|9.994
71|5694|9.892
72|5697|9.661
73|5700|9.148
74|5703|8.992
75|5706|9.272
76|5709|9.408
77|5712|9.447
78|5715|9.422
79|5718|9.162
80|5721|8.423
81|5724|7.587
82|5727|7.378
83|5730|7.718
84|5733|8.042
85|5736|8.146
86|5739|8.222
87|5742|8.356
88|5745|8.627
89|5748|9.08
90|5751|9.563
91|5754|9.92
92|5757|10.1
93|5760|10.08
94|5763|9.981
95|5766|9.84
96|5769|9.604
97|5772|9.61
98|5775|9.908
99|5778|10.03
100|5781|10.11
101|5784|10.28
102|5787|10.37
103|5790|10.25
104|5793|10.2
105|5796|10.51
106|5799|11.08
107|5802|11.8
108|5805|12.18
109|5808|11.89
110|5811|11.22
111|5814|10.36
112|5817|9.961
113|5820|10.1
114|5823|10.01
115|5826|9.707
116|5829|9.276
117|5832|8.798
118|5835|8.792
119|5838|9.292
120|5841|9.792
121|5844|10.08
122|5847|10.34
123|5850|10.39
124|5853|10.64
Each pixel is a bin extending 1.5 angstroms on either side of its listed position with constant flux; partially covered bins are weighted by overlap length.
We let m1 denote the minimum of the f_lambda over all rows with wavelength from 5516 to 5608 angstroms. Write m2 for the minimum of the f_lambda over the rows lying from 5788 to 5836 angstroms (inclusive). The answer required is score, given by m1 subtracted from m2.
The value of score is -0.7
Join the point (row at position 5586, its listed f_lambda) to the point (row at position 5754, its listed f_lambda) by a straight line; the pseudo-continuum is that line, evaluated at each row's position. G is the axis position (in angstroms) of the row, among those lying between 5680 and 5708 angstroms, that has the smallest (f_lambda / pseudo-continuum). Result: 5703 angstroms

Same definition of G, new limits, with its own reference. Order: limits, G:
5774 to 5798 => 5775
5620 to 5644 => 5625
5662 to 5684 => 5676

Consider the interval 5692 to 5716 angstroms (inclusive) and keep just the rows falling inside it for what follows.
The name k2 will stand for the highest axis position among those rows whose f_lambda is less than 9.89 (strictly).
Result 5715 angstroms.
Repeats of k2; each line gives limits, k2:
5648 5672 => 5670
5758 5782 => 5772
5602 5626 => 5625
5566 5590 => 5586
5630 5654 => 5652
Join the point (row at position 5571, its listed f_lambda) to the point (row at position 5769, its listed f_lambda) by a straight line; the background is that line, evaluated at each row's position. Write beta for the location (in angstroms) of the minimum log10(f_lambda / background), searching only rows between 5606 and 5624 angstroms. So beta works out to 5622 angstroms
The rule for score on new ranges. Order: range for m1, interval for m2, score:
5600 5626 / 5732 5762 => -1.5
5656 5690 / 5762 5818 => 0.1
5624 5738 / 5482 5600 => 2.1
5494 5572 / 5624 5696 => 0.0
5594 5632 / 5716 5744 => -2.2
